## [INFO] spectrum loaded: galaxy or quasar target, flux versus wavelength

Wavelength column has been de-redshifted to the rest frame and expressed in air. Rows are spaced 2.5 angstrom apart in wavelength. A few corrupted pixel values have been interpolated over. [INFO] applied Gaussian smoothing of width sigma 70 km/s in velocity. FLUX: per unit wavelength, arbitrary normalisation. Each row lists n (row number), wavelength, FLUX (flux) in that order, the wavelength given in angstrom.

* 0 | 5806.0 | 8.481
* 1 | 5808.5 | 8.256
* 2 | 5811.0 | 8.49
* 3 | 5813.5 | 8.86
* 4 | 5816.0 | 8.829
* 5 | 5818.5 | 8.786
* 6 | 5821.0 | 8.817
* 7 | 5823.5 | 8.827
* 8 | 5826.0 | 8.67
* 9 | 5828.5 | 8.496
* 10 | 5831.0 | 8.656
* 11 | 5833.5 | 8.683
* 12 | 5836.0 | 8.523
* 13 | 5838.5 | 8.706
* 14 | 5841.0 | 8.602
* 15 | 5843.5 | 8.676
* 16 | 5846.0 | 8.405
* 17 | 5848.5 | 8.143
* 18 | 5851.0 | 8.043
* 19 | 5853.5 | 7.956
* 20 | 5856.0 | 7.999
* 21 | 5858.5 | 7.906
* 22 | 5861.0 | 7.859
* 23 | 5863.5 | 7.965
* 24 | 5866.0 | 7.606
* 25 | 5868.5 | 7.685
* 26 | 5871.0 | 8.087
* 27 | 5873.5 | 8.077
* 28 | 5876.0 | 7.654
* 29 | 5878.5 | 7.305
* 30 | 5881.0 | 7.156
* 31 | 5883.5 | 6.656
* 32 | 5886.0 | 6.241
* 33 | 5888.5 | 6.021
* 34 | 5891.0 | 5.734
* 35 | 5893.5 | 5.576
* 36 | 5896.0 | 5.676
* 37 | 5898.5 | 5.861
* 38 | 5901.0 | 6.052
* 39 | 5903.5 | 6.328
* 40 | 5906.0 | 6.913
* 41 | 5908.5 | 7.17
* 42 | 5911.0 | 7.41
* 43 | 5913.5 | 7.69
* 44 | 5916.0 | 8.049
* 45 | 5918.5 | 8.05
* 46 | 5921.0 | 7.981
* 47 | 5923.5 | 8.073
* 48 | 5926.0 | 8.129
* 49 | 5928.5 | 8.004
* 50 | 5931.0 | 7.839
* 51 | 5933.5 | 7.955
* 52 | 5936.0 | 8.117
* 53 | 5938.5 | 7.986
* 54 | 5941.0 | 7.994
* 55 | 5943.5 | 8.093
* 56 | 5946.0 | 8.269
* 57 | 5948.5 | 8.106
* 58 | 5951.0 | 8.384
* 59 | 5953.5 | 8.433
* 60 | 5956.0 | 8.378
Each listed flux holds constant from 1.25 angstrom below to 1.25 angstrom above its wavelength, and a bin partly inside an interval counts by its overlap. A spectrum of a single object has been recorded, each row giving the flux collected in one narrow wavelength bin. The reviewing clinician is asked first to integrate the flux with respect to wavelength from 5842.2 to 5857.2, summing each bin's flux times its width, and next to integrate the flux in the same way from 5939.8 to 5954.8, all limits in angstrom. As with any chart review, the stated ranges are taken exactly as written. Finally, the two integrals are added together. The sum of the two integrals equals 246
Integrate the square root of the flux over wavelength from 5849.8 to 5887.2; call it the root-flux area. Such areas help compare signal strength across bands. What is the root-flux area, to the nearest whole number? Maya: 103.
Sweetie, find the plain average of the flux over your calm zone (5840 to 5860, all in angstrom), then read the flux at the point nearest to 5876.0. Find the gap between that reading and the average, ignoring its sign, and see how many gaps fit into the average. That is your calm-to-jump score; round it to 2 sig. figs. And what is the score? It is 15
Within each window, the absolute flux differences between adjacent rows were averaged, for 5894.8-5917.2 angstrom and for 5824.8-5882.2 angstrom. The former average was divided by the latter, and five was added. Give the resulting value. 6.8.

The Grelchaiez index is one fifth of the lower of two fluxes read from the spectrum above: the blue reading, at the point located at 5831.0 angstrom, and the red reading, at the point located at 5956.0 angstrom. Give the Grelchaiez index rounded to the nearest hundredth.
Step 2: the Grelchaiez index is 1.68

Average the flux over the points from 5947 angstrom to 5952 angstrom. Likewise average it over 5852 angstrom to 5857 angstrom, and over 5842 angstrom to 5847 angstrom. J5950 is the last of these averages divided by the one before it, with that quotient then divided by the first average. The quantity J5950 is 0.13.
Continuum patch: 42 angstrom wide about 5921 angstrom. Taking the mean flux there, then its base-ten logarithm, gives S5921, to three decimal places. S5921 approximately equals 0.883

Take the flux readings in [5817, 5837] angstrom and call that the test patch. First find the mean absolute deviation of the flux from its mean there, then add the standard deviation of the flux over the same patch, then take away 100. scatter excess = -99.8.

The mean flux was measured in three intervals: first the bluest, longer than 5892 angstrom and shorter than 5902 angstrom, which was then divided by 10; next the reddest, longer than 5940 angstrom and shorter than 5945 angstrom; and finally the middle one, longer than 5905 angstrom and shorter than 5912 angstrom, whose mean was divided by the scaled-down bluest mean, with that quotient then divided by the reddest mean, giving 1.54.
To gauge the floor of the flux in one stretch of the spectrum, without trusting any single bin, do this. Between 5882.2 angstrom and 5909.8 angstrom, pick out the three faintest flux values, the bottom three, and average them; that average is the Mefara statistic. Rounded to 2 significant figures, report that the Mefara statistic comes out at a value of 5.7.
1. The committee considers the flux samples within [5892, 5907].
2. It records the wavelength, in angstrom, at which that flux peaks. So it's 5906.0 angstrom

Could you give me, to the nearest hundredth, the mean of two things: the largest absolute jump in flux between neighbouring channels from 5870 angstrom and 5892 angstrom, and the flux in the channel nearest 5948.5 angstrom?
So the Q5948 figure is 4.30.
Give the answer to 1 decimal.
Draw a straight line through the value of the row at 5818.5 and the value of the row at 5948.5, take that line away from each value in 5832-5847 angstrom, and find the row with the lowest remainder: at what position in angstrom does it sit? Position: 5846.0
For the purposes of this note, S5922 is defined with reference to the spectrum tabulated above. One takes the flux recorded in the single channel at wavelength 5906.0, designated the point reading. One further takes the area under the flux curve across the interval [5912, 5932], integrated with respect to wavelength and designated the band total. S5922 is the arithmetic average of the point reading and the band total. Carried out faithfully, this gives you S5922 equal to 83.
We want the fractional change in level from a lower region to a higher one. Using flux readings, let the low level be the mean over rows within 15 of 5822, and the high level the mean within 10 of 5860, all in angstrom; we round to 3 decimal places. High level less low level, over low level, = -0.090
